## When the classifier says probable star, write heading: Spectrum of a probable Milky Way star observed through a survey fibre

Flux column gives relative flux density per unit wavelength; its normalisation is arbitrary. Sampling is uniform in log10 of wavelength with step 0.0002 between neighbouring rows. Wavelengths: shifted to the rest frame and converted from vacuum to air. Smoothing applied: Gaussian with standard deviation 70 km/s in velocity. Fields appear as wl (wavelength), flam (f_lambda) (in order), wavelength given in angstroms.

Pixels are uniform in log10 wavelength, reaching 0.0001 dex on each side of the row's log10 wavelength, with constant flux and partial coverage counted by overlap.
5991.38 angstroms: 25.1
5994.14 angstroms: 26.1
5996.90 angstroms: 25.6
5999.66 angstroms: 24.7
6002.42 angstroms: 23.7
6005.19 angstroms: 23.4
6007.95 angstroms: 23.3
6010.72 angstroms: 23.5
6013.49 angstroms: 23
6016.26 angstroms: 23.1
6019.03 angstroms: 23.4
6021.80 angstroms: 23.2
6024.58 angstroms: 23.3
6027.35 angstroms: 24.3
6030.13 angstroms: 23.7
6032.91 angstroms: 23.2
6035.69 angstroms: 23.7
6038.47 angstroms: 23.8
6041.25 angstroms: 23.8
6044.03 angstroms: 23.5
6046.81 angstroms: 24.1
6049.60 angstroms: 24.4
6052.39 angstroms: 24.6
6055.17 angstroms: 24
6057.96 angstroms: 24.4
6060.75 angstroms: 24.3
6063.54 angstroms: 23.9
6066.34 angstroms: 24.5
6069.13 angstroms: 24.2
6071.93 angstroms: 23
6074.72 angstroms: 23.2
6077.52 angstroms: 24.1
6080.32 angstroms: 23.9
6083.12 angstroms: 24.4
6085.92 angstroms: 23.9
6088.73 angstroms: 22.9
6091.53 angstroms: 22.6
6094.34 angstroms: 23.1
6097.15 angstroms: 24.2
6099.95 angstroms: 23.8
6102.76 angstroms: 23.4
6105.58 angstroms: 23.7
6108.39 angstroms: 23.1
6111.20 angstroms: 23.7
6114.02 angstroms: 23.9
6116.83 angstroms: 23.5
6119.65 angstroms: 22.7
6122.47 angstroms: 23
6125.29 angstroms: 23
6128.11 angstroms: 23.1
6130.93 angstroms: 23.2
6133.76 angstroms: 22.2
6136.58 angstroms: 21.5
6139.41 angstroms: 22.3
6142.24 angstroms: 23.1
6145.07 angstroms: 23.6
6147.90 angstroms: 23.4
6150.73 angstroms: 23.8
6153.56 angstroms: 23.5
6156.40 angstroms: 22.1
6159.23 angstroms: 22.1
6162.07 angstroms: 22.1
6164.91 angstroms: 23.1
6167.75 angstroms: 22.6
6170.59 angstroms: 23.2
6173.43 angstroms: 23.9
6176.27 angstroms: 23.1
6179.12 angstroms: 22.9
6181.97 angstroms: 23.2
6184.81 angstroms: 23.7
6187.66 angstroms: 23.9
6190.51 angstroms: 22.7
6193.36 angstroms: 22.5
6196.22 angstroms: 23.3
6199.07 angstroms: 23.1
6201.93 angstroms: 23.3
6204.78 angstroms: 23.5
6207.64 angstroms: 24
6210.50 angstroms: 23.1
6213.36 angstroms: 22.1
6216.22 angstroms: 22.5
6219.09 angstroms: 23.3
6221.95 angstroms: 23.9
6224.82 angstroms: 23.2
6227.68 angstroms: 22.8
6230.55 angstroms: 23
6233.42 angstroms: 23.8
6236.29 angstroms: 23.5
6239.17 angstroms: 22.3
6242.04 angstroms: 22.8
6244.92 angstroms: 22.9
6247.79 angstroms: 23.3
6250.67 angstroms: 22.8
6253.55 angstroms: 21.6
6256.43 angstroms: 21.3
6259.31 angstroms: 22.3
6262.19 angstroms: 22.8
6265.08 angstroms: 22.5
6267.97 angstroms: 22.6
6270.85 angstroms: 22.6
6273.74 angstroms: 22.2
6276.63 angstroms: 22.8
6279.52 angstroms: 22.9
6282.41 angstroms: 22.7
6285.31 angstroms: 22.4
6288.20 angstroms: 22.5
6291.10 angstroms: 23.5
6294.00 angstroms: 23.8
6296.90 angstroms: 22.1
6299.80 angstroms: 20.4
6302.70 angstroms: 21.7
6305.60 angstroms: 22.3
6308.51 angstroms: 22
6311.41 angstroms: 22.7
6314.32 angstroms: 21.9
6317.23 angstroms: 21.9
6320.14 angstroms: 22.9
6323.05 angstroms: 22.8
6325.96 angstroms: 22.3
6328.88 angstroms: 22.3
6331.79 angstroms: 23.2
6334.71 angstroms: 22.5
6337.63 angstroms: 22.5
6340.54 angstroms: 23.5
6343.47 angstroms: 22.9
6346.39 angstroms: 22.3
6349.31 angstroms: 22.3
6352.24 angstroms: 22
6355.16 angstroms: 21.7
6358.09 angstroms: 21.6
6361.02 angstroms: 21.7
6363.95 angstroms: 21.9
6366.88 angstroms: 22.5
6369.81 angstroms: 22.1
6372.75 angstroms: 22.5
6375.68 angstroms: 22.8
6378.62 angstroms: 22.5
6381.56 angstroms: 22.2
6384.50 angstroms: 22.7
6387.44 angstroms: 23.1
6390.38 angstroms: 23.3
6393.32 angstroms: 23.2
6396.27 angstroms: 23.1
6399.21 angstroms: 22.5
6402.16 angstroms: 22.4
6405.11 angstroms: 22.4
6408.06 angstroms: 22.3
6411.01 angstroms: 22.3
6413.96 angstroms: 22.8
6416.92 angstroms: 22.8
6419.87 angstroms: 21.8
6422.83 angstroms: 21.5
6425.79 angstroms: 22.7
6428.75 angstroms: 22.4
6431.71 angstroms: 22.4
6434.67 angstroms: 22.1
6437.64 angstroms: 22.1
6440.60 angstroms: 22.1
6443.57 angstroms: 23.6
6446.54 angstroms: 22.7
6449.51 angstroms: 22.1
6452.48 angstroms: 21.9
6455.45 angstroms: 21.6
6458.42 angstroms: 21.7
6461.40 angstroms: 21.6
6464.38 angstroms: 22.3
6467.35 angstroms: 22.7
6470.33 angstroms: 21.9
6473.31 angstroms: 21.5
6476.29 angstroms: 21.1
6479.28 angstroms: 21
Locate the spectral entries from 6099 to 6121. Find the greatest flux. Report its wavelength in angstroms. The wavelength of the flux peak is 6114.02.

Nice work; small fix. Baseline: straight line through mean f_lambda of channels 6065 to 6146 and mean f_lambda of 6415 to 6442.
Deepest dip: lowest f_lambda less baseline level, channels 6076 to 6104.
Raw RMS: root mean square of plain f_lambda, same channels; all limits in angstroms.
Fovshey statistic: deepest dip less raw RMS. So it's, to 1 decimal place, -24.4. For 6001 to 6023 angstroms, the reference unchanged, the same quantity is -24.0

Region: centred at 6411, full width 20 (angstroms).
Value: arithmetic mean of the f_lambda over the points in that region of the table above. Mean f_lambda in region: 22.4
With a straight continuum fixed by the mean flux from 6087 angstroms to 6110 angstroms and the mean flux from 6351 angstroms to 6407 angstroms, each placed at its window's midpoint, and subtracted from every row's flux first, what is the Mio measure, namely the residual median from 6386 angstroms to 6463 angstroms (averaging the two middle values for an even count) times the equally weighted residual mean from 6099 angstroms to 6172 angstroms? -0.010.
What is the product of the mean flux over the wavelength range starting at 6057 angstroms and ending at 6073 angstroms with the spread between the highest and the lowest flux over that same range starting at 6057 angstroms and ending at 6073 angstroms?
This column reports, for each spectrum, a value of 36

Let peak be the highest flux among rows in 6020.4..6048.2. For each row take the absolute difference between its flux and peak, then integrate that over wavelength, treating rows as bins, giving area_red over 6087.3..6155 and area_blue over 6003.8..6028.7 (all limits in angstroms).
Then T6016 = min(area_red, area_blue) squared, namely 516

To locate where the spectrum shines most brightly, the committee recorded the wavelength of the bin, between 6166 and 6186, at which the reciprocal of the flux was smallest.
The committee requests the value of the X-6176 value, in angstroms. 6173.43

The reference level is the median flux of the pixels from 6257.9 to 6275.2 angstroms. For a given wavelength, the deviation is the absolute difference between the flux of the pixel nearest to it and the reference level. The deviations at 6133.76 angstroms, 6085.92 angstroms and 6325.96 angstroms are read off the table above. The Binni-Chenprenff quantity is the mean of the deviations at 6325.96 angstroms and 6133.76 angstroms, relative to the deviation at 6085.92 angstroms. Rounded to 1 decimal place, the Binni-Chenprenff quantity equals 0.2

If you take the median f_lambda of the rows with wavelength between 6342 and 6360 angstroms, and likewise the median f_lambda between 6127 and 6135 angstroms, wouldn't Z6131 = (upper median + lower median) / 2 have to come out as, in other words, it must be 22.6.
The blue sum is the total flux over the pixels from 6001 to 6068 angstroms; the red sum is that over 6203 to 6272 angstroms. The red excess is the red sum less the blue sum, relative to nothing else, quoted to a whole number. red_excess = -22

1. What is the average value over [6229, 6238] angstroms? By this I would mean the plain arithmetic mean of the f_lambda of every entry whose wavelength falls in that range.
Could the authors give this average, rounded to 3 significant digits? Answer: 23.4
